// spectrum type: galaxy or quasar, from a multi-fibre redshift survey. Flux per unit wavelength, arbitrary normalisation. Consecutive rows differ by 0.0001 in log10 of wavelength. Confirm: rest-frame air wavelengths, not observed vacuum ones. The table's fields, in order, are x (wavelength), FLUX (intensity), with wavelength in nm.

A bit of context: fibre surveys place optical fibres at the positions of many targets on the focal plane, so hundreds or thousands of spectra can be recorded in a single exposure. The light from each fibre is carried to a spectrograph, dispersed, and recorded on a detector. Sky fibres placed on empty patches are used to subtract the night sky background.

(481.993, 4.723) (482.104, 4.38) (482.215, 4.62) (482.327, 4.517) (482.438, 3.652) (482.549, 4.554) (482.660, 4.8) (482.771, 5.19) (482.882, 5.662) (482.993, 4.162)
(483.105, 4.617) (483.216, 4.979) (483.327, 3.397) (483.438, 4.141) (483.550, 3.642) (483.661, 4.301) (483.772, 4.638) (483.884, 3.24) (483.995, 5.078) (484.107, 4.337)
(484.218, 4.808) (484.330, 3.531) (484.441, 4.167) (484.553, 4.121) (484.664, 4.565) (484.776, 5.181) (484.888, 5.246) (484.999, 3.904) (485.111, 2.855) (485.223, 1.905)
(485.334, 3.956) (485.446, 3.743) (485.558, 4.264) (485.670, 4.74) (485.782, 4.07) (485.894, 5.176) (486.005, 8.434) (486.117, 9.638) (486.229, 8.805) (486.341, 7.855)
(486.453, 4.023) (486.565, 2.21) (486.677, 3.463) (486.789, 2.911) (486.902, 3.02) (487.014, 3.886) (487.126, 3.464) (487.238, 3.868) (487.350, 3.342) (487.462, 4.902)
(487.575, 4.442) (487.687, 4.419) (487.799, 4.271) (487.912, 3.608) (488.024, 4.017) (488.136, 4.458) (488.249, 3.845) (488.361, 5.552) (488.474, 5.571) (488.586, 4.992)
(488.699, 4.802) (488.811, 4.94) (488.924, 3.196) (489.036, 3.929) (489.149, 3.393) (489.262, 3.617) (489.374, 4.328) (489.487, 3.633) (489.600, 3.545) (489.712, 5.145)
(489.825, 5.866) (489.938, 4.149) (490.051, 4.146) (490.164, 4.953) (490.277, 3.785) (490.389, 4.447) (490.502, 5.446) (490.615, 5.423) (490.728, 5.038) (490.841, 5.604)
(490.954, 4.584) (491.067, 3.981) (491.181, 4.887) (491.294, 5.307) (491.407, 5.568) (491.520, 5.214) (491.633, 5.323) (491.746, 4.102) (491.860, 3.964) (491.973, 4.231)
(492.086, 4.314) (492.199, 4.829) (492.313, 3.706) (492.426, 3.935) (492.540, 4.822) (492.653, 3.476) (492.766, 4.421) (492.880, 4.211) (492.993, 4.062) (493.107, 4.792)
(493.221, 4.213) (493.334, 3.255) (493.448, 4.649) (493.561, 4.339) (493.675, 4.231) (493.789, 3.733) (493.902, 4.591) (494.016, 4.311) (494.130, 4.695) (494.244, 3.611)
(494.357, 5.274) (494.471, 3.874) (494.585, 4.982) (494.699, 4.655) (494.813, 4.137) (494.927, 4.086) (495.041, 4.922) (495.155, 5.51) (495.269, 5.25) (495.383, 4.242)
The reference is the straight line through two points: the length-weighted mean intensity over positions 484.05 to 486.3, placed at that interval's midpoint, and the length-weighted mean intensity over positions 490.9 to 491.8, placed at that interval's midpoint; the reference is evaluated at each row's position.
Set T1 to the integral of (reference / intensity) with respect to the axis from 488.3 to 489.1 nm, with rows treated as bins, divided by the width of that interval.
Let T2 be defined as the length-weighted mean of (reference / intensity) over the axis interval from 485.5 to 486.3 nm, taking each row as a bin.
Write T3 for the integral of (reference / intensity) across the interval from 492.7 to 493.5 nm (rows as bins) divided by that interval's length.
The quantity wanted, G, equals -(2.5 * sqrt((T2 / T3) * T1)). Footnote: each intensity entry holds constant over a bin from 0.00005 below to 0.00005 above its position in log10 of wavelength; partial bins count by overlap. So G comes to -2.21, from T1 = 1.08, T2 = 0.8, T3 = 1.17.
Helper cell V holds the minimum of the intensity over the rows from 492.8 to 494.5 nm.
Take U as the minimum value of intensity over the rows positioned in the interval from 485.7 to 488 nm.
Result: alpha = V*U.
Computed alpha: 7.2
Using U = 2.21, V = 3.255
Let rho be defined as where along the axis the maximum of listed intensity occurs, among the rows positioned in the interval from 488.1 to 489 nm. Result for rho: 488.474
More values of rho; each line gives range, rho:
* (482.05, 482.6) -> 482.215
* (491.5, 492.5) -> 491.633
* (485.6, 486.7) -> 486.117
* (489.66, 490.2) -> 489.825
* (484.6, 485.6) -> 484.888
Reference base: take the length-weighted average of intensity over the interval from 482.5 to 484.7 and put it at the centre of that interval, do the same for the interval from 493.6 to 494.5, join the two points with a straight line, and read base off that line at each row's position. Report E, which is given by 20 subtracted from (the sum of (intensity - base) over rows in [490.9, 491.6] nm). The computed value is -16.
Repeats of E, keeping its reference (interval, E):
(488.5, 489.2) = -21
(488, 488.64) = -18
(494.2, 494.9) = -19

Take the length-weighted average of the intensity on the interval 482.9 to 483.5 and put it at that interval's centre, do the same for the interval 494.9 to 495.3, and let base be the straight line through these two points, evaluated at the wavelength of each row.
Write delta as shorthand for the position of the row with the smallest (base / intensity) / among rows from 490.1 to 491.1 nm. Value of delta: 490.841 nm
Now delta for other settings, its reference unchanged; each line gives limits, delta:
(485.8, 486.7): 486.117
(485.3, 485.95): 485.894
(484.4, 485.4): 484.888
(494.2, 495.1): 494.357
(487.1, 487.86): 487.462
